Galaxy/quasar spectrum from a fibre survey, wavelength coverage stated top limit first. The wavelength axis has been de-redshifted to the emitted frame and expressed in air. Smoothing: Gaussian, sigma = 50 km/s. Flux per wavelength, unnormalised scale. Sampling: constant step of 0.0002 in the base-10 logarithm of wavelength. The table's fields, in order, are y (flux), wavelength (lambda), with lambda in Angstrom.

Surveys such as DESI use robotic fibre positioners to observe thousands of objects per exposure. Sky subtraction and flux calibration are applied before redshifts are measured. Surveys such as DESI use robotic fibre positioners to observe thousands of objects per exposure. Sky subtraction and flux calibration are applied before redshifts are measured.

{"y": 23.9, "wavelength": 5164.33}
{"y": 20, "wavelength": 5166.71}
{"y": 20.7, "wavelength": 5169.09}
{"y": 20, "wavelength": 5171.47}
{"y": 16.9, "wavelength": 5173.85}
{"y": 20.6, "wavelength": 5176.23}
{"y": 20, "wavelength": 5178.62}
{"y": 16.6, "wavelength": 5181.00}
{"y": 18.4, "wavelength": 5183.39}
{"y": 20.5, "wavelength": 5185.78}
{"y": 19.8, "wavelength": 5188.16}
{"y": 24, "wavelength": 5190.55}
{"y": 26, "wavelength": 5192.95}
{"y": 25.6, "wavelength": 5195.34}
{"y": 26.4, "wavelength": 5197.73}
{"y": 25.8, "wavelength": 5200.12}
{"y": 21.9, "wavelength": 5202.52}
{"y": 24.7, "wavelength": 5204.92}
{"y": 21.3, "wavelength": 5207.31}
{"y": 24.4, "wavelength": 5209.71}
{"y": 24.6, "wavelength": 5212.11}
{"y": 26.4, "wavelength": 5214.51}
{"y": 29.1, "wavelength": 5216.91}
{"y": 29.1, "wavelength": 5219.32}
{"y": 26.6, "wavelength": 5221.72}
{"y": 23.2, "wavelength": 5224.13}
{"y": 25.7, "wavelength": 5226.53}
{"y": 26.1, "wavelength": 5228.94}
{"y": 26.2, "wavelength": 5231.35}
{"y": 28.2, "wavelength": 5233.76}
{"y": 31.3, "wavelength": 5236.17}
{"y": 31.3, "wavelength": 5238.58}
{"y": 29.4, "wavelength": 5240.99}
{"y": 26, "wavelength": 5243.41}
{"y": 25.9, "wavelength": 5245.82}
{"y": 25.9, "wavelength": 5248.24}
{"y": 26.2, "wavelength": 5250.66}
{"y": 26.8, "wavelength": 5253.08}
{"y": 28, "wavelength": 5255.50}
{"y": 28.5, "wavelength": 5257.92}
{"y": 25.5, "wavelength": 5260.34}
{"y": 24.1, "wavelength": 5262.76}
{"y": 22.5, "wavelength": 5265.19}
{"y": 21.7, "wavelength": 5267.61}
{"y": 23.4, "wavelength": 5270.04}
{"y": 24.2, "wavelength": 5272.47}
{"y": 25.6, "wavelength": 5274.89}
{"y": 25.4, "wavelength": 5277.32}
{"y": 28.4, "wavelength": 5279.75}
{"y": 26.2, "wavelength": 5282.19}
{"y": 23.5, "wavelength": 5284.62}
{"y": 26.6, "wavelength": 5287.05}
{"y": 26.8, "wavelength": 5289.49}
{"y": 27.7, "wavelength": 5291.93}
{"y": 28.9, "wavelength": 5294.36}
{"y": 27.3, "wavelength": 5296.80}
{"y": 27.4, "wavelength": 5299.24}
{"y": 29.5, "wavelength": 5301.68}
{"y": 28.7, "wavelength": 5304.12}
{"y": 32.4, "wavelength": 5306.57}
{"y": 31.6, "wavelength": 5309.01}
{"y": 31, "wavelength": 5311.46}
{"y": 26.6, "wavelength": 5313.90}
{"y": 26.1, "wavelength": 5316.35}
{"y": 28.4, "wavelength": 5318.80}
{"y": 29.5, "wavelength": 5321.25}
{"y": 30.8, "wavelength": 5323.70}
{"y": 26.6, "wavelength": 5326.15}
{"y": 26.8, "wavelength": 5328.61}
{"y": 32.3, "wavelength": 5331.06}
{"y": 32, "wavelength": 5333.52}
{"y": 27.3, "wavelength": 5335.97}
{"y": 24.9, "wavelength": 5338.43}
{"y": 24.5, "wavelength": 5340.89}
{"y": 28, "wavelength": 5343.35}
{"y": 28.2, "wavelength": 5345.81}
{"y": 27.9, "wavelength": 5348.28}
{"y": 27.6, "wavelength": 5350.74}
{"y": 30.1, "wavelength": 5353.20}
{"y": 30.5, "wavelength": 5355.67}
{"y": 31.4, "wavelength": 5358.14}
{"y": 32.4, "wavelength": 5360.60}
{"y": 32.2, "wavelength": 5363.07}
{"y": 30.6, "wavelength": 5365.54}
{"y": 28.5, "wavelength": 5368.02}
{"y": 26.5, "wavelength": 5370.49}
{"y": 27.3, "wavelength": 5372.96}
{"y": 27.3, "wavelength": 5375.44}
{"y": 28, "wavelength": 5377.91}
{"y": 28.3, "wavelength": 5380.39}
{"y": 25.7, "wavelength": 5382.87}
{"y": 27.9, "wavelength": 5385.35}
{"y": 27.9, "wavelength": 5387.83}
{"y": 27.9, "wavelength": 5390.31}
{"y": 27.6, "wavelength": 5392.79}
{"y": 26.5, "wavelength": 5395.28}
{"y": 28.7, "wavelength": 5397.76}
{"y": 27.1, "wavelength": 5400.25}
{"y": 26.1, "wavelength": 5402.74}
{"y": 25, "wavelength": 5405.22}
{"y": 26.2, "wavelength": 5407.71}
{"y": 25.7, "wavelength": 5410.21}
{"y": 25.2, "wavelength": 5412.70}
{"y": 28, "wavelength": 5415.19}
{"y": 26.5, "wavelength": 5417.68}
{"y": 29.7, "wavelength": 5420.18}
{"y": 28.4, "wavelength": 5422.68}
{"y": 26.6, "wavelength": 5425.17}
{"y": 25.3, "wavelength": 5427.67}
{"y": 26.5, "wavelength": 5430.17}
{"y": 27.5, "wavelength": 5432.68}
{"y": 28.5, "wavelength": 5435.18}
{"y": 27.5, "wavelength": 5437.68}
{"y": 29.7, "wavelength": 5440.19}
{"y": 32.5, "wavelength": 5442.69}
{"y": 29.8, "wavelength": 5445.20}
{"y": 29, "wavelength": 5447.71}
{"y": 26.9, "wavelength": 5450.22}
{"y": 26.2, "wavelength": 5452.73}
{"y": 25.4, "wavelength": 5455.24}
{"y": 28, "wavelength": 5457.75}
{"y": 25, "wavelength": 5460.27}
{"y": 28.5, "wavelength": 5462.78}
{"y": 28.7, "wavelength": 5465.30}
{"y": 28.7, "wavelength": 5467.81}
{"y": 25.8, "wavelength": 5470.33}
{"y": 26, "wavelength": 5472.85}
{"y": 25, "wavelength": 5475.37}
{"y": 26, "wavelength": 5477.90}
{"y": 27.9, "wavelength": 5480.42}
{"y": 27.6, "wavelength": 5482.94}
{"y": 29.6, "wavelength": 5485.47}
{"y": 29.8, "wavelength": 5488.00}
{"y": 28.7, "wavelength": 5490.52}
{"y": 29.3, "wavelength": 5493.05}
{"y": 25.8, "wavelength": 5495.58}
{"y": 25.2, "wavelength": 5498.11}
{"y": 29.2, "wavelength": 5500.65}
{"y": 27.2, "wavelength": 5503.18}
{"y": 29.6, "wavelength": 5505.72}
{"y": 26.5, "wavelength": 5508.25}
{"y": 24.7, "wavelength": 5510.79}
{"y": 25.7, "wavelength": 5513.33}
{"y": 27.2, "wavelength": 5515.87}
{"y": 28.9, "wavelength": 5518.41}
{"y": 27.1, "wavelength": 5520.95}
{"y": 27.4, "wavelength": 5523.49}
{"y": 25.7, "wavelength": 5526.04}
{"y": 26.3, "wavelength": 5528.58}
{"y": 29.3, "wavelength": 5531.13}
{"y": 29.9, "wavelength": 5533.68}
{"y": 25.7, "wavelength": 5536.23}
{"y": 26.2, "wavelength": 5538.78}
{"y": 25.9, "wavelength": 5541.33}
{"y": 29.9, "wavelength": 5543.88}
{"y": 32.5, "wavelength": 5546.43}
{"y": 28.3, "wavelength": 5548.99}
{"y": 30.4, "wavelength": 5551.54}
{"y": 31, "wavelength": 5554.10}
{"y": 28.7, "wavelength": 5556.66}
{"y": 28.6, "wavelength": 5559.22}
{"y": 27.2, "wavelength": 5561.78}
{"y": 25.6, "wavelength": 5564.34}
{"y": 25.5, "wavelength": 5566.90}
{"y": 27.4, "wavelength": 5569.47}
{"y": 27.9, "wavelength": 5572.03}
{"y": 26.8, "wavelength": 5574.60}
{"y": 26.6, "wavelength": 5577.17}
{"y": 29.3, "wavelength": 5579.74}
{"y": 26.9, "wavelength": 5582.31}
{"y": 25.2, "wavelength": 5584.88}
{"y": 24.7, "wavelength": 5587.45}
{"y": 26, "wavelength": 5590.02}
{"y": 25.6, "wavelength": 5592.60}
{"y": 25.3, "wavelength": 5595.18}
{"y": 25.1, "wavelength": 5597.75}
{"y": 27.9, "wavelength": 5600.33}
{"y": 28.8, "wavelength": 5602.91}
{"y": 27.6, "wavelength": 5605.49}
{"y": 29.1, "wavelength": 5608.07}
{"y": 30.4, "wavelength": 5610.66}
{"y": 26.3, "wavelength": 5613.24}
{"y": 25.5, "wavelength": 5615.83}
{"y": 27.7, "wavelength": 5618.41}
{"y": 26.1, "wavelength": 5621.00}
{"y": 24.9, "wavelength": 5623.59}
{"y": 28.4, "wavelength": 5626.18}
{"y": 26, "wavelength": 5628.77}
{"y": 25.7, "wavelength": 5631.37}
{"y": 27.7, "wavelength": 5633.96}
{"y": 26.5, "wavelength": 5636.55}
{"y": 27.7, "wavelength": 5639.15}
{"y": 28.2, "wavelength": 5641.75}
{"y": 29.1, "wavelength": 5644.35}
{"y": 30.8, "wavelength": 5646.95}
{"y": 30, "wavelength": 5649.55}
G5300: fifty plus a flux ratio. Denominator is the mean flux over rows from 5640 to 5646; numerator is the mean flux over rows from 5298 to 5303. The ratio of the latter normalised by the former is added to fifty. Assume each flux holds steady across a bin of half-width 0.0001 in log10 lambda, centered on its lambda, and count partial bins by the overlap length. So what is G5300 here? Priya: 50.99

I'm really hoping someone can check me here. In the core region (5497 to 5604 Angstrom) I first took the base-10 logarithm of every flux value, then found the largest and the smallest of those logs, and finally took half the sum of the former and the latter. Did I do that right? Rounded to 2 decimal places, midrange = 1.45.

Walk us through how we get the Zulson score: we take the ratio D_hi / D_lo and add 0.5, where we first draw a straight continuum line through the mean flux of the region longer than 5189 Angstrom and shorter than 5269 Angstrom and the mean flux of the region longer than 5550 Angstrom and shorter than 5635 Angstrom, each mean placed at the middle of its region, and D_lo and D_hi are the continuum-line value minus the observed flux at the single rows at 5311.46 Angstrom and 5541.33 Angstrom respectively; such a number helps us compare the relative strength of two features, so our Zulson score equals 0.3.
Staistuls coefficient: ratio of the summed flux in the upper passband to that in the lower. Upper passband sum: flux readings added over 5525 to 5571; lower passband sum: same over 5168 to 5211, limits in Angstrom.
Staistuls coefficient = 1.28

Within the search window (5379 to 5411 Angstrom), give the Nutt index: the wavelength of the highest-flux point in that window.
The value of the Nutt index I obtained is 5397.76 Angstrom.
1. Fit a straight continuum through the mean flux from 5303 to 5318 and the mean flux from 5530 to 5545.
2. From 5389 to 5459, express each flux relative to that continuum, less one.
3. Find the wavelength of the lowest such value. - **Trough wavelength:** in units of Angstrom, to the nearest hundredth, 5405.22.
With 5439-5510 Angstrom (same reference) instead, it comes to 5460.27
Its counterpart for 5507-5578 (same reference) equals 5510.79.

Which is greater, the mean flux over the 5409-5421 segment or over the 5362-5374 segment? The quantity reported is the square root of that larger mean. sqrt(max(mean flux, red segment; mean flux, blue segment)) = 5.39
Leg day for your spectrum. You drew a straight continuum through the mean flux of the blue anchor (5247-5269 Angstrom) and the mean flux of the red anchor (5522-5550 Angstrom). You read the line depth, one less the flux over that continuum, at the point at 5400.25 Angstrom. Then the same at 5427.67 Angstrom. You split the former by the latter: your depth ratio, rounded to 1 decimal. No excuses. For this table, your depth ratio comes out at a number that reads -0.2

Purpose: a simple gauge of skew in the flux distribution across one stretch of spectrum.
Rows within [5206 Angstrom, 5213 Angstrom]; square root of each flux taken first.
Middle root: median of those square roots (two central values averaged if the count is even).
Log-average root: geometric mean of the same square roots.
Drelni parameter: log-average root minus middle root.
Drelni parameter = -0.10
